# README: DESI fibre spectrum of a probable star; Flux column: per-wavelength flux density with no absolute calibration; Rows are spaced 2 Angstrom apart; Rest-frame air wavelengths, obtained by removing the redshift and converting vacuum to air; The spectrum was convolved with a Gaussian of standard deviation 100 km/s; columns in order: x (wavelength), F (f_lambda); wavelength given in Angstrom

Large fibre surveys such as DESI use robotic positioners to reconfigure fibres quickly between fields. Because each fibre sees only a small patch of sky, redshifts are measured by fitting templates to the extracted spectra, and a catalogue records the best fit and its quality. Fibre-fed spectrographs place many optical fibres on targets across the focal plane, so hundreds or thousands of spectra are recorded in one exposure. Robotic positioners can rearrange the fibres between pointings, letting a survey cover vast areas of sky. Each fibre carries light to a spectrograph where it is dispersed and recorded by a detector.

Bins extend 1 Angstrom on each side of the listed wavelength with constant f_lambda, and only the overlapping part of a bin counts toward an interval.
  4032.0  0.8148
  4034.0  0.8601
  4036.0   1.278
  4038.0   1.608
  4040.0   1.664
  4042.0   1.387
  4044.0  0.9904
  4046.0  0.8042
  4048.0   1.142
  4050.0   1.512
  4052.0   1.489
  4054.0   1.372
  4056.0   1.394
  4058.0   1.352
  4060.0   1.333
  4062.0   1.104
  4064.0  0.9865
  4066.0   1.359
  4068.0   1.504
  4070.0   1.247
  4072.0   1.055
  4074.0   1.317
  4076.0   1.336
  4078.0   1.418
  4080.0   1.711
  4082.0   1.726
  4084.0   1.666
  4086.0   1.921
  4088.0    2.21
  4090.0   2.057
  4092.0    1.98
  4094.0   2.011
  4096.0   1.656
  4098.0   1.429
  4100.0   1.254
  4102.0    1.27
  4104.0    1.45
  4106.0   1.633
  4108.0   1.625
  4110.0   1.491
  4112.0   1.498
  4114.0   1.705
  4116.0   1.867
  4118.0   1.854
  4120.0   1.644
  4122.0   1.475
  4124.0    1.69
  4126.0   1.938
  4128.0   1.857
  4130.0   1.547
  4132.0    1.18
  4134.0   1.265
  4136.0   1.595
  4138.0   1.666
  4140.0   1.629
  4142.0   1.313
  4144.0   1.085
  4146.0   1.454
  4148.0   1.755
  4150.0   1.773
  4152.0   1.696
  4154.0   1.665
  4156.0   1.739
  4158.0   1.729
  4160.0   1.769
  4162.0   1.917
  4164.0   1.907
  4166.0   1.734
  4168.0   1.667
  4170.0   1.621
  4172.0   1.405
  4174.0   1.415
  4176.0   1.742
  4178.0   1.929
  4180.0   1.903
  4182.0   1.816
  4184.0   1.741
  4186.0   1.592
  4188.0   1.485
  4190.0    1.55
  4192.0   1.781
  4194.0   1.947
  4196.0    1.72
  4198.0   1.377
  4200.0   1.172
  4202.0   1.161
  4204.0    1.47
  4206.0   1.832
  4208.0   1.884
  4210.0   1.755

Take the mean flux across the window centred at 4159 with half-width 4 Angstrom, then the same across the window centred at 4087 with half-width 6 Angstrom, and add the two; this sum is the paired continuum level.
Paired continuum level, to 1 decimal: 3.7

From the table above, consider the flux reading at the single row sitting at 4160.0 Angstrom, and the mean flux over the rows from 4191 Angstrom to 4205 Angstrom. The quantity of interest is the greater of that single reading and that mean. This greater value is 1.8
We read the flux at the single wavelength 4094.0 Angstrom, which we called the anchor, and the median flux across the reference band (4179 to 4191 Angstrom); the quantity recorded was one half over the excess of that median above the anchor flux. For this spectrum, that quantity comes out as -1.5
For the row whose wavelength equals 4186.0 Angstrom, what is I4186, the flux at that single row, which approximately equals 1.592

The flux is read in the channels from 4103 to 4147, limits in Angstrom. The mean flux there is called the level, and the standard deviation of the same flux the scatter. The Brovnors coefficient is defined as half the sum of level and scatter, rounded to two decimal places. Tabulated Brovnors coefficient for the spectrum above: 0.89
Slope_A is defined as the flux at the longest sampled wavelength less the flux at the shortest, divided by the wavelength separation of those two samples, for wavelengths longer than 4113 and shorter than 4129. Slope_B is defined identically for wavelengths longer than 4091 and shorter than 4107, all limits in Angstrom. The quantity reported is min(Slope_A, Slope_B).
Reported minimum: -0.025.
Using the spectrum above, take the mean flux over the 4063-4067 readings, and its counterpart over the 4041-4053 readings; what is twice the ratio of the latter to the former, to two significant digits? 2.1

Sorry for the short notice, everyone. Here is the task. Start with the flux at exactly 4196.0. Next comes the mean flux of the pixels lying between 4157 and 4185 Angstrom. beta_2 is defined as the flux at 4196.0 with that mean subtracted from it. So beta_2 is 0.0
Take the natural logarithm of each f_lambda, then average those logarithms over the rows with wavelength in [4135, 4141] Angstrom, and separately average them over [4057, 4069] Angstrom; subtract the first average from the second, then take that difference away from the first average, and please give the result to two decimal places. 0.75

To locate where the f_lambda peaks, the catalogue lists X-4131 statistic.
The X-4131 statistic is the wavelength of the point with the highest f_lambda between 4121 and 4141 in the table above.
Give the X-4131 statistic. 4126.0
